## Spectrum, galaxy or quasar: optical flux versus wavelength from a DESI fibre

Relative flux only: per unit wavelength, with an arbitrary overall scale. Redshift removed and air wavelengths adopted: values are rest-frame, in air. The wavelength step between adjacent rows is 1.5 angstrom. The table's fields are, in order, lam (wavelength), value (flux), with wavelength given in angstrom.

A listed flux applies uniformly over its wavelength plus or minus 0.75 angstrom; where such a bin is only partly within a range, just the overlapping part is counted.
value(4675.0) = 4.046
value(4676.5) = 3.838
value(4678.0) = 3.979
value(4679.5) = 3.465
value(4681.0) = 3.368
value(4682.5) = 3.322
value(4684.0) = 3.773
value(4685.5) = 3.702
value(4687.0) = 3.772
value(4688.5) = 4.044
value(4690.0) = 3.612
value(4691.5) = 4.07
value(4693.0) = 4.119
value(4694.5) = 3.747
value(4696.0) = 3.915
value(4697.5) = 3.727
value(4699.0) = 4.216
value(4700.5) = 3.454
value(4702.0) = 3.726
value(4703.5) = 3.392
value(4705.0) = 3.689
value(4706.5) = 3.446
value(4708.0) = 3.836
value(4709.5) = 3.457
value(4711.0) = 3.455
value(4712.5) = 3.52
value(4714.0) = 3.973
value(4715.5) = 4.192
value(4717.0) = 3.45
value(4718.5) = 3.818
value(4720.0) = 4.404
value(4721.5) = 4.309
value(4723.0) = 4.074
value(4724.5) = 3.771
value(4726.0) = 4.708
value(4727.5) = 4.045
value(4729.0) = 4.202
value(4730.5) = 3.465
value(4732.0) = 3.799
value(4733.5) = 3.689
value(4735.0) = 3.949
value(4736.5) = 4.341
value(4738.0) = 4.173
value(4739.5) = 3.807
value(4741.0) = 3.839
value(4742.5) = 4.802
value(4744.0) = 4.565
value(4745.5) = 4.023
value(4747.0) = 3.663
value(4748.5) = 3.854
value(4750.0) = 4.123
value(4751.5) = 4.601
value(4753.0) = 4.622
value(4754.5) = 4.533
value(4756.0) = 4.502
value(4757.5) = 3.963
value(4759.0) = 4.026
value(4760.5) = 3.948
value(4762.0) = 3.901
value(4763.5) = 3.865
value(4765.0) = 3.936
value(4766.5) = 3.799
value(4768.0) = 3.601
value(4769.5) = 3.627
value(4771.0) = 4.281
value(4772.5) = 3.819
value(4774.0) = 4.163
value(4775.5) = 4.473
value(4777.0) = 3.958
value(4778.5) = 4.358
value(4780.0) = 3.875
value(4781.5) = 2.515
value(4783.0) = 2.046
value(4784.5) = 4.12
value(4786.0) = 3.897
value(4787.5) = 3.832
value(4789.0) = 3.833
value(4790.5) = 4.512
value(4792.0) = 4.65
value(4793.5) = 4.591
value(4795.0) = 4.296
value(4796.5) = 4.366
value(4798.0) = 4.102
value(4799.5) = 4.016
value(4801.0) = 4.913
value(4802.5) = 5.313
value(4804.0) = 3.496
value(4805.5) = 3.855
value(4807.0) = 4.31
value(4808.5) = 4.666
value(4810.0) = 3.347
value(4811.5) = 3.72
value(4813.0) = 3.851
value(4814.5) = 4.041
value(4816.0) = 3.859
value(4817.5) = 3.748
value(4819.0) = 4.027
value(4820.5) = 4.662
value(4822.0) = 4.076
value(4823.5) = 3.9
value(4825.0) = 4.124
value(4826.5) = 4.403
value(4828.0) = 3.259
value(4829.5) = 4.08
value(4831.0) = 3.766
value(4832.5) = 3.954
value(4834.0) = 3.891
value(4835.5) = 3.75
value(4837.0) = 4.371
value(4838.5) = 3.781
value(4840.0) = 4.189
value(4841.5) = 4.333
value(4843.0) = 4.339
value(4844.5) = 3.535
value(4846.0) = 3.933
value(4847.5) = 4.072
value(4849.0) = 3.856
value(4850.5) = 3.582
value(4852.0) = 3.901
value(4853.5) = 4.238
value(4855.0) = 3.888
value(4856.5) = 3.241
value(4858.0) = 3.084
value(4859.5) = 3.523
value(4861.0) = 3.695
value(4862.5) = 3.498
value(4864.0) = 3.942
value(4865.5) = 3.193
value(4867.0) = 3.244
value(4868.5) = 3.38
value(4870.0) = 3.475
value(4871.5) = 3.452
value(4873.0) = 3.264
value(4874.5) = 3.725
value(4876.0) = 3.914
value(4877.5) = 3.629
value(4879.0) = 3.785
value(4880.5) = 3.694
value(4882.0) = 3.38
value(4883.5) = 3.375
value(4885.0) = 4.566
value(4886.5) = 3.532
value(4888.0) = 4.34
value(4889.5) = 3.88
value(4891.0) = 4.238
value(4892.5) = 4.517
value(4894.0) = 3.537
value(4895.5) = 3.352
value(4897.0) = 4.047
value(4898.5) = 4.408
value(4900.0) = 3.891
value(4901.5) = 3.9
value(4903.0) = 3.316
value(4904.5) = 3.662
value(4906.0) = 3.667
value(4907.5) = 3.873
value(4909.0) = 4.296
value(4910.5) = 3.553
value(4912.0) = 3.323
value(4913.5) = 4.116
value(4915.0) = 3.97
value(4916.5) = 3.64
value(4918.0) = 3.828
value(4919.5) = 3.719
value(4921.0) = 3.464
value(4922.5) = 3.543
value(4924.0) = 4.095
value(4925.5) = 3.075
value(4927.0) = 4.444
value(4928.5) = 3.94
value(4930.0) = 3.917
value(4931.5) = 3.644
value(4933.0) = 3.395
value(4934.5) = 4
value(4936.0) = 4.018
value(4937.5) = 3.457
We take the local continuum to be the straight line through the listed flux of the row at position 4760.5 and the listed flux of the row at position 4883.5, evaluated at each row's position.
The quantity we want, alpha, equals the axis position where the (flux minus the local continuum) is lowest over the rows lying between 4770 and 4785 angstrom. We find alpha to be 4783.0 angstrom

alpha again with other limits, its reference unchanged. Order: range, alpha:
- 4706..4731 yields 4706.5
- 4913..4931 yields 4925.5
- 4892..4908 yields 4903.0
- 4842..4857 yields 4856.5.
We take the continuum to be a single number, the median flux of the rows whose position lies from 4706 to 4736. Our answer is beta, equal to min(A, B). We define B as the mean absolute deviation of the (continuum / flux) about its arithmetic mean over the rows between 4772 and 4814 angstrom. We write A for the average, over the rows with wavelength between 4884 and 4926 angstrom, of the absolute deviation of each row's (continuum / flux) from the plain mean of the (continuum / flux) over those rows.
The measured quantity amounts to 0.084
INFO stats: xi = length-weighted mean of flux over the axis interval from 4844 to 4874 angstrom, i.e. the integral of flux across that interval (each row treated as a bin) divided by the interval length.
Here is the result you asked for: 3.60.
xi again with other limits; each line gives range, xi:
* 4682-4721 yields 3.77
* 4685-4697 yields 3.87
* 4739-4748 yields 4.12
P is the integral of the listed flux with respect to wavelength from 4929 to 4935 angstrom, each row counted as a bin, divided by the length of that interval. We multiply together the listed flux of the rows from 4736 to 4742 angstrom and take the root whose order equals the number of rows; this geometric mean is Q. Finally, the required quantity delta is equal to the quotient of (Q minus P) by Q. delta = 0.07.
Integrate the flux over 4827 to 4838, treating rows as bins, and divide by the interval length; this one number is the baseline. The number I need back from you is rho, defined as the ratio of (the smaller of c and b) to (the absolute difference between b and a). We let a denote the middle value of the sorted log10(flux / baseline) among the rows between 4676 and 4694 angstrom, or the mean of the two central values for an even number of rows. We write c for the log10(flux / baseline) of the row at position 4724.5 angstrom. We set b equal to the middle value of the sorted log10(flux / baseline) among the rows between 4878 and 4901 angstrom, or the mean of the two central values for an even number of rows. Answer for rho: -1.0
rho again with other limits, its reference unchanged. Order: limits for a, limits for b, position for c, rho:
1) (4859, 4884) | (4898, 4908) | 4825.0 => 0.0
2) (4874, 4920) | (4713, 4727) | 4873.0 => -2.3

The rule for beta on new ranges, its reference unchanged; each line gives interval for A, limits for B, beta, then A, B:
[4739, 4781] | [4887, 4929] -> 0.064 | 0.064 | 0.082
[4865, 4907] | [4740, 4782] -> 0.080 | 0.086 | 0.080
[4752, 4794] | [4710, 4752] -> 0.072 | 0.113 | 0.072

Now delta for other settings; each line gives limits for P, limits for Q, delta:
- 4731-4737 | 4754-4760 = 0.08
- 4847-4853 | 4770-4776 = 0.08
